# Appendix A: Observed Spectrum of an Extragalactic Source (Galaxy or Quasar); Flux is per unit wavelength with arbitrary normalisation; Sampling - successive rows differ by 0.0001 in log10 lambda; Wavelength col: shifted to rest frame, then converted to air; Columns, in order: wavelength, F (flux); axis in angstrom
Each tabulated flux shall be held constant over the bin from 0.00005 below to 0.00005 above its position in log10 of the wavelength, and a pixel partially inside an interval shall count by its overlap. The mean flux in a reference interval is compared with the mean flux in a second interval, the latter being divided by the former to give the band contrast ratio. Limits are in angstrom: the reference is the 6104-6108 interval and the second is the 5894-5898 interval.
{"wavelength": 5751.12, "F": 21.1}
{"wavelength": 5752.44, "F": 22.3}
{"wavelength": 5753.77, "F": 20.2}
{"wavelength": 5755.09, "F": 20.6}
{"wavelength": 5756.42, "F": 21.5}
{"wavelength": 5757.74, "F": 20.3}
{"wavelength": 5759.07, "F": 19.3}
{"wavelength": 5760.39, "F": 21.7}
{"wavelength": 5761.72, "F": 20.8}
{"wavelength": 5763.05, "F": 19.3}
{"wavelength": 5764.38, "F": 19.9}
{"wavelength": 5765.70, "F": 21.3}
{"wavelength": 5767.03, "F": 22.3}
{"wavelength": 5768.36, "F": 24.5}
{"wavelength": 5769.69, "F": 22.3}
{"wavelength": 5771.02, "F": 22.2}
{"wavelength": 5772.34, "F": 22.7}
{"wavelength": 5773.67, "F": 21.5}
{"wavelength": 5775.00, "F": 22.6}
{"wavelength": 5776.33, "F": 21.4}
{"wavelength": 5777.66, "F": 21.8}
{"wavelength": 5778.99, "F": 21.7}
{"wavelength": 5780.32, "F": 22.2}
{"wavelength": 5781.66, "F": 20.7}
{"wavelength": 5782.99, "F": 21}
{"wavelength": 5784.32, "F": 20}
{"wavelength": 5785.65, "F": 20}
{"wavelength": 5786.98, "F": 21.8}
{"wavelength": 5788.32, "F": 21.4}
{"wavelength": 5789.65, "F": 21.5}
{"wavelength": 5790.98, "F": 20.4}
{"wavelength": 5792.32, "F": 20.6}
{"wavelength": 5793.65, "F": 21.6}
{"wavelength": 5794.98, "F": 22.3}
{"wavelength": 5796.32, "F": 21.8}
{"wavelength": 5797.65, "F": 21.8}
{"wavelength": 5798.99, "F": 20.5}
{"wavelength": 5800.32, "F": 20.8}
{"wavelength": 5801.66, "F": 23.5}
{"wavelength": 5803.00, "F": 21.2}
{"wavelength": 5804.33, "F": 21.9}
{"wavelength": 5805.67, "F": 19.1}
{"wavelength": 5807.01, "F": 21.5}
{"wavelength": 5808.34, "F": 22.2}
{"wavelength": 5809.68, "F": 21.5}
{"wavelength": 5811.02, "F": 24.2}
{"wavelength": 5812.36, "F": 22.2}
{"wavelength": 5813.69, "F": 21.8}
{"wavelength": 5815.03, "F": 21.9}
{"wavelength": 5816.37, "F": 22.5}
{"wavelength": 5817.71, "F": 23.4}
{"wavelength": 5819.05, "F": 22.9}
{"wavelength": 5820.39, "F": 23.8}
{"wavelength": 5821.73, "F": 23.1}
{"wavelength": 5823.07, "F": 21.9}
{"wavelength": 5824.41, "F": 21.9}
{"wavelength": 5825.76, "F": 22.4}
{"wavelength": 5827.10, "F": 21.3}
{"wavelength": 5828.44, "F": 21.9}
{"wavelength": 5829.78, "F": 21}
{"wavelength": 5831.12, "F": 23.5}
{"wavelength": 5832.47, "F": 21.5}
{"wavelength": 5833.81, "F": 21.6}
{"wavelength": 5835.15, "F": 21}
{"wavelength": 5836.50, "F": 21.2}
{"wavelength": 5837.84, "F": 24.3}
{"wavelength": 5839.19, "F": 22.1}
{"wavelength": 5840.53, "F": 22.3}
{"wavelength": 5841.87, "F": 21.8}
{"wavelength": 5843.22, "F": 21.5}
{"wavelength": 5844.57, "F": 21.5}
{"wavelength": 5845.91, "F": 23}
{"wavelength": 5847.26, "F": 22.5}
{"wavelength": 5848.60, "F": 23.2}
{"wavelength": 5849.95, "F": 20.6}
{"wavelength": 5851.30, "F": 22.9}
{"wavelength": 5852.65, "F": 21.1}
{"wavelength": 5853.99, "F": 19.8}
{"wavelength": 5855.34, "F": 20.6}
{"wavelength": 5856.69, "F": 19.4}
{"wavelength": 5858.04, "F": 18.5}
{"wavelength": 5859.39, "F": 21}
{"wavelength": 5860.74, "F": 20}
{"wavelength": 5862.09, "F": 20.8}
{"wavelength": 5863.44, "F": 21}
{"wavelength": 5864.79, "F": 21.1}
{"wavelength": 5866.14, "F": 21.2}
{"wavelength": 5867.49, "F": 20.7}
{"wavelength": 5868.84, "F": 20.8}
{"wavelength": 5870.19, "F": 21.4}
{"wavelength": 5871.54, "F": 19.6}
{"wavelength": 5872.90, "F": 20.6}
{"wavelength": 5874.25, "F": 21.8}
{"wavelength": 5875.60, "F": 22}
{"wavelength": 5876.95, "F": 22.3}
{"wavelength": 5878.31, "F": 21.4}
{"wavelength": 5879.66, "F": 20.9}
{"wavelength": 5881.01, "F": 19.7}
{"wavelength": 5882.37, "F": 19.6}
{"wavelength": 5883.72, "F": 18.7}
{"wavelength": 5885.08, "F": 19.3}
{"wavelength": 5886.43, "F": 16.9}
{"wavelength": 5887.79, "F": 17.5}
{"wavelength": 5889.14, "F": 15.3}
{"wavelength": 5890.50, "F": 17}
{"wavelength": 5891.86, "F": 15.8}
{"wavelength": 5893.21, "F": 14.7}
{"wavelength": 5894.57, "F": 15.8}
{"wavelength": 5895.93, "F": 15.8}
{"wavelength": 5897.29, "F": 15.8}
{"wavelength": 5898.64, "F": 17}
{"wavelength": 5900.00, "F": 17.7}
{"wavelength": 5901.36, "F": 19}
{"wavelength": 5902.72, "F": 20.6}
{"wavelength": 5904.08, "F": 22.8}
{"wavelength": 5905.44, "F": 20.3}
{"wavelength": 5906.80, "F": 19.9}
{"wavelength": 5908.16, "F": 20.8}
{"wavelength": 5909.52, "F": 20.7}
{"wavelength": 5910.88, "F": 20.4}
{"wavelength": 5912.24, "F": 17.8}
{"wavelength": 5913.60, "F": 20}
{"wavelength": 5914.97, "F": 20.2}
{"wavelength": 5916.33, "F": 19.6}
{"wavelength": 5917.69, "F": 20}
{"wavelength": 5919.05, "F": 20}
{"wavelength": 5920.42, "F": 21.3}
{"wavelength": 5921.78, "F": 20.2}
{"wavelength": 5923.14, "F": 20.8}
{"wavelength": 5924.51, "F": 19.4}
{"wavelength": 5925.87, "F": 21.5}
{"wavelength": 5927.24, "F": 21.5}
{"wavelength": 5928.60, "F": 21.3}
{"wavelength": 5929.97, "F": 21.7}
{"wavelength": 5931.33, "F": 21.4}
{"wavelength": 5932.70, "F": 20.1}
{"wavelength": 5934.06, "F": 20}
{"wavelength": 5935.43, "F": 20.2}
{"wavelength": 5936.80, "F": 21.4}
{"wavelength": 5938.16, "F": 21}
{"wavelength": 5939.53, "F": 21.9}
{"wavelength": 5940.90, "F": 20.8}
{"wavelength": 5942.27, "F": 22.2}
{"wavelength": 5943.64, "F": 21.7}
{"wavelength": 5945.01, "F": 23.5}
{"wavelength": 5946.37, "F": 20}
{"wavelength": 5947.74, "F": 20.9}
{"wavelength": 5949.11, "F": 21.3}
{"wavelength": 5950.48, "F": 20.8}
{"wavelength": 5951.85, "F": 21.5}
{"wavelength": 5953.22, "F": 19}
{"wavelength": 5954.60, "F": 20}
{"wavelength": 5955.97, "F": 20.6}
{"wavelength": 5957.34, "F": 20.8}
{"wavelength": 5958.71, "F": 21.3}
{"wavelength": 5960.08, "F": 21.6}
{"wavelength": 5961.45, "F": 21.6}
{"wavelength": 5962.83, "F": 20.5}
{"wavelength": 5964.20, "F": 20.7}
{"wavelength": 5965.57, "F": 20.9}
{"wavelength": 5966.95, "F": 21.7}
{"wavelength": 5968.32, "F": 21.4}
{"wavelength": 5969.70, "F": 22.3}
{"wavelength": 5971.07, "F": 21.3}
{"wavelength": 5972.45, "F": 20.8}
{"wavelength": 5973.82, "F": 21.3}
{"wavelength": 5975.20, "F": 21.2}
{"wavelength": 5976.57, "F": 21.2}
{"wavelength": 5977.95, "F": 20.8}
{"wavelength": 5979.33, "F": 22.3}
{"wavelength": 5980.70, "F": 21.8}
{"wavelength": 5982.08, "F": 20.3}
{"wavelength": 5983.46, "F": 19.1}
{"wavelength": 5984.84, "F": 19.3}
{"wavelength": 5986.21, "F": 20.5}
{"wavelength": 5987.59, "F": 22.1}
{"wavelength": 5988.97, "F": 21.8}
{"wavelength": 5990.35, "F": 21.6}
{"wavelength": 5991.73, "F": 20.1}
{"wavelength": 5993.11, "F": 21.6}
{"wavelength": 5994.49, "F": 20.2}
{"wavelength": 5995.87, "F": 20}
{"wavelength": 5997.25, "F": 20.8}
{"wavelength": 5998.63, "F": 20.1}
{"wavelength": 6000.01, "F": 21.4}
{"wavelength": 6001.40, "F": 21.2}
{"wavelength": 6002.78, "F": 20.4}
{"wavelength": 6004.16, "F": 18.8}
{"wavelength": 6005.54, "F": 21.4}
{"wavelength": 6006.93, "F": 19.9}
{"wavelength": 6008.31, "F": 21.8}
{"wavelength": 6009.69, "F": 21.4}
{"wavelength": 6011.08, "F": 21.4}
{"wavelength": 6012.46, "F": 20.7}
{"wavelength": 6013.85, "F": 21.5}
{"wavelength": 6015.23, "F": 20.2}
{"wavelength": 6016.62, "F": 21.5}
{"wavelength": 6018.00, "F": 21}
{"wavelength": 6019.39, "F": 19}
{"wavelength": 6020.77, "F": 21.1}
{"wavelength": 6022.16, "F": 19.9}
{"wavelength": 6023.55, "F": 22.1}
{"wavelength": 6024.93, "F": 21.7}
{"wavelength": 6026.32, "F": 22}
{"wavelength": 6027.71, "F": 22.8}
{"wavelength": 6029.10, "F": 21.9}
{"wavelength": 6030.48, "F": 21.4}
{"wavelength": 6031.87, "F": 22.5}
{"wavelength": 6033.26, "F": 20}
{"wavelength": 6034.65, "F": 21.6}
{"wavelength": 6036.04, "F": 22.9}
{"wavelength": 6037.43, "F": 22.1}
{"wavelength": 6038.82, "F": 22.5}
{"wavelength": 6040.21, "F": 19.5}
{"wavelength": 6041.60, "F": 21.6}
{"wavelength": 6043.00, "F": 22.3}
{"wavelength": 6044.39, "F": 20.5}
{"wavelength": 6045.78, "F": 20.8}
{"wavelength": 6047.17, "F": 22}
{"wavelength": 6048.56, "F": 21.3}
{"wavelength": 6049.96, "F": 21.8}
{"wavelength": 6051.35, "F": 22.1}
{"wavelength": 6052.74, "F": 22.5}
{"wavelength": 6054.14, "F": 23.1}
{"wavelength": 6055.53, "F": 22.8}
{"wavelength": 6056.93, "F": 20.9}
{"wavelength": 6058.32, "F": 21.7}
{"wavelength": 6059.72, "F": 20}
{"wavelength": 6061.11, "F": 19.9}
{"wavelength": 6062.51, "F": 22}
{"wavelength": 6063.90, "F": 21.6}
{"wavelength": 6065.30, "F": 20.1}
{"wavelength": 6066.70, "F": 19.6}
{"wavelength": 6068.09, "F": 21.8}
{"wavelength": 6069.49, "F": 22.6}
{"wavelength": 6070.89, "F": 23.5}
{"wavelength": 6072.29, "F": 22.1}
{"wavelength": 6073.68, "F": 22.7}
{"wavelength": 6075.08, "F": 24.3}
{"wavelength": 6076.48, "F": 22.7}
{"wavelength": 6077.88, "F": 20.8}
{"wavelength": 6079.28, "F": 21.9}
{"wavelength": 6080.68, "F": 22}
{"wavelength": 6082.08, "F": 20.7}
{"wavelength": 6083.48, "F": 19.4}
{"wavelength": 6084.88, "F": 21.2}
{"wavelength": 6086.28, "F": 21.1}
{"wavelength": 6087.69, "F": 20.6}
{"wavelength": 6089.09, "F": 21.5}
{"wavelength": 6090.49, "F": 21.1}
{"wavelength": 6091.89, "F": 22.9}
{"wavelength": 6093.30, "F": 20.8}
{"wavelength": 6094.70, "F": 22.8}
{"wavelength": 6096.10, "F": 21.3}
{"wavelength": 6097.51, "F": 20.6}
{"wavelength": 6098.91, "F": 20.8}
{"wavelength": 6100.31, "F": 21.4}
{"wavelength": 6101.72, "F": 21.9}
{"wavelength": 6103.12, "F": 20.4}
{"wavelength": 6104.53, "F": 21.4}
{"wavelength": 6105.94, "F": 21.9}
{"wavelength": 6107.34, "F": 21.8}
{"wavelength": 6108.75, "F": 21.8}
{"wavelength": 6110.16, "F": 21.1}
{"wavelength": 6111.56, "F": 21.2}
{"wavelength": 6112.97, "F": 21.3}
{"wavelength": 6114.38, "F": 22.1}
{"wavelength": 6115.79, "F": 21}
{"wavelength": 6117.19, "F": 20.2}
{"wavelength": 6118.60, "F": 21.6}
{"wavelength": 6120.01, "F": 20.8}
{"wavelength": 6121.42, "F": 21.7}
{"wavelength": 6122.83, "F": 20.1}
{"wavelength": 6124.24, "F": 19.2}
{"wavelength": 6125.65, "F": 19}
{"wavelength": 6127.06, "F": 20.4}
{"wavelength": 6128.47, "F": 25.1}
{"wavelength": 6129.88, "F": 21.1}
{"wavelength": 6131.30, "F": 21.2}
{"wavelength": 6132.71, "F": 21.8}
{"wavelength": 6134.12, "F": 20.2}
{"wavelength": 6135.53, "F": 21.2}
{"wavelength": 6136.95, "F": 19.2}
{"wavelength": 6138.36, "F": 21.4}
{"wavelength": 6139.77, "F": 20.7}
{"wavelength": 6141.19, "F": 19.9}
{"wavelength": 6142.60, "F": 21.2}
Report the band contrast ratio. 0.73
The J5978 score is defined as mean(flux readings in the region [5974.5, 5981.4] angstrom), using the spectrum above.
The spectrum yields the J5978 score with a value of 21.5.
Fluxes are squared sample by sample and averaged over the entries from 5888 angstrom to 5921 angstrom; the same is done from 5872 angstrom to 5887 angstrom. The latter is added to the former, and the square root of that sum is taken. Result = 27.7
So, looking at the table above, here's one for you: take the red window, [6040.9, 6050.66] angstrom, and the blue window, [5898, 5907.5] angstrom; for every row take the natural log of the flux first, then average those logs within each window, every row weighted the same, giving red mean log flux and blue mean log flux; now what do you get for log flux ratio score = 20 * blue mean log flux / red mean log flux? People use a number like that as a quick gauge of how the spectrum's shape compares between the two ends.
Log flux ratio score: 19.4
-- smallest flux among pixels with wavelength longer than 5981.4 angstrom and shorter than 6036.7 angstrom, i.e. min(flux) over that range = 18.8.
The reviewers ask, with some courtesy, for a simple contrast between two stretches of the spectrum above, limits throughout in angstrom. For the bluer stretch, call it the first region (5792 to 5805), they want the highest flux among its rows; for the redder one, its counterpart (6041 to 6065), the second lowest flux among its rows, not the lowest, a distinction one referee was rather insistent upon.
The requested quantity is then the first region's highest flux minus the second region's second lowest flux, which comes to 3.5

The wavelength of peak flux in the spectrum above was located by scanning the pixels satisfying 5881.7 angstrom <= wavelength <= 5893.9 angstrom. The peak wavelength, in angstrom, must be 5882.37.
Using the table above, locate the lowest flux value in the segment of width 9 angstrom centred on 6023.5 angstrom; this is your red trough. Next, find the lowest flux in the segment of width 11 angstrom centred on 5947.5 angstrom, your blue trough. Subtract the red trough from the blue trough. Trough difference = 1.0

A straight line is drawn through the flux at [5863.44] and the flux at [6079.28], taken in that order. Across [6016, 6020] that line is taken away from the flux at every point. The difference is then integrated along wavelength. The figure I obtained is -5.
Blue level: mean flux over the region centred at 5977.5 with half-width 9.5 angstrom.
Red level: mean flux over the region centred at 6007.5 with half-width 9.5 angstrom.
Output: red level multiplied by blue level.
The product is 437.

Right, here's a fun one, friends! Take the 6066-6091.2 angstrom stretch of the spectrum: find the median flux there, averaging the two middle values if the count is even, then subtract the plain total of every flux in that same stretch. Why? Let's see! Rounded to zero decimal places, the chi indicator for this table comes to -368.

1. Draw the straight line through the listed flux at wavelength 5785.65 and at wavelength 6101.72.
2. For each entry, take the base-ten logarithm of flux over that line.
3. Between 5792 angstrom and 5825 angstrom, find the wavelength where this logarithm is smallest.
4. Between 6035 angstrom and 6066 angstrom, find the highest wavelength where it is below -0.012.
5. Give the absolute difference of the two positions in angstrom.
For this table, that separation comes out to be 259.6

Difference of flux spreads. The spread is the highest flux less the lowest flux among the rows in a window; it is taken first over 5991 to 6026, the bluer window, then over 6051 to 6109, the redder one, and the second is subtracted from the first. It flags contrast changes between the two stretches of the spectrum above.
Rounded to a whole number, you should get -2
